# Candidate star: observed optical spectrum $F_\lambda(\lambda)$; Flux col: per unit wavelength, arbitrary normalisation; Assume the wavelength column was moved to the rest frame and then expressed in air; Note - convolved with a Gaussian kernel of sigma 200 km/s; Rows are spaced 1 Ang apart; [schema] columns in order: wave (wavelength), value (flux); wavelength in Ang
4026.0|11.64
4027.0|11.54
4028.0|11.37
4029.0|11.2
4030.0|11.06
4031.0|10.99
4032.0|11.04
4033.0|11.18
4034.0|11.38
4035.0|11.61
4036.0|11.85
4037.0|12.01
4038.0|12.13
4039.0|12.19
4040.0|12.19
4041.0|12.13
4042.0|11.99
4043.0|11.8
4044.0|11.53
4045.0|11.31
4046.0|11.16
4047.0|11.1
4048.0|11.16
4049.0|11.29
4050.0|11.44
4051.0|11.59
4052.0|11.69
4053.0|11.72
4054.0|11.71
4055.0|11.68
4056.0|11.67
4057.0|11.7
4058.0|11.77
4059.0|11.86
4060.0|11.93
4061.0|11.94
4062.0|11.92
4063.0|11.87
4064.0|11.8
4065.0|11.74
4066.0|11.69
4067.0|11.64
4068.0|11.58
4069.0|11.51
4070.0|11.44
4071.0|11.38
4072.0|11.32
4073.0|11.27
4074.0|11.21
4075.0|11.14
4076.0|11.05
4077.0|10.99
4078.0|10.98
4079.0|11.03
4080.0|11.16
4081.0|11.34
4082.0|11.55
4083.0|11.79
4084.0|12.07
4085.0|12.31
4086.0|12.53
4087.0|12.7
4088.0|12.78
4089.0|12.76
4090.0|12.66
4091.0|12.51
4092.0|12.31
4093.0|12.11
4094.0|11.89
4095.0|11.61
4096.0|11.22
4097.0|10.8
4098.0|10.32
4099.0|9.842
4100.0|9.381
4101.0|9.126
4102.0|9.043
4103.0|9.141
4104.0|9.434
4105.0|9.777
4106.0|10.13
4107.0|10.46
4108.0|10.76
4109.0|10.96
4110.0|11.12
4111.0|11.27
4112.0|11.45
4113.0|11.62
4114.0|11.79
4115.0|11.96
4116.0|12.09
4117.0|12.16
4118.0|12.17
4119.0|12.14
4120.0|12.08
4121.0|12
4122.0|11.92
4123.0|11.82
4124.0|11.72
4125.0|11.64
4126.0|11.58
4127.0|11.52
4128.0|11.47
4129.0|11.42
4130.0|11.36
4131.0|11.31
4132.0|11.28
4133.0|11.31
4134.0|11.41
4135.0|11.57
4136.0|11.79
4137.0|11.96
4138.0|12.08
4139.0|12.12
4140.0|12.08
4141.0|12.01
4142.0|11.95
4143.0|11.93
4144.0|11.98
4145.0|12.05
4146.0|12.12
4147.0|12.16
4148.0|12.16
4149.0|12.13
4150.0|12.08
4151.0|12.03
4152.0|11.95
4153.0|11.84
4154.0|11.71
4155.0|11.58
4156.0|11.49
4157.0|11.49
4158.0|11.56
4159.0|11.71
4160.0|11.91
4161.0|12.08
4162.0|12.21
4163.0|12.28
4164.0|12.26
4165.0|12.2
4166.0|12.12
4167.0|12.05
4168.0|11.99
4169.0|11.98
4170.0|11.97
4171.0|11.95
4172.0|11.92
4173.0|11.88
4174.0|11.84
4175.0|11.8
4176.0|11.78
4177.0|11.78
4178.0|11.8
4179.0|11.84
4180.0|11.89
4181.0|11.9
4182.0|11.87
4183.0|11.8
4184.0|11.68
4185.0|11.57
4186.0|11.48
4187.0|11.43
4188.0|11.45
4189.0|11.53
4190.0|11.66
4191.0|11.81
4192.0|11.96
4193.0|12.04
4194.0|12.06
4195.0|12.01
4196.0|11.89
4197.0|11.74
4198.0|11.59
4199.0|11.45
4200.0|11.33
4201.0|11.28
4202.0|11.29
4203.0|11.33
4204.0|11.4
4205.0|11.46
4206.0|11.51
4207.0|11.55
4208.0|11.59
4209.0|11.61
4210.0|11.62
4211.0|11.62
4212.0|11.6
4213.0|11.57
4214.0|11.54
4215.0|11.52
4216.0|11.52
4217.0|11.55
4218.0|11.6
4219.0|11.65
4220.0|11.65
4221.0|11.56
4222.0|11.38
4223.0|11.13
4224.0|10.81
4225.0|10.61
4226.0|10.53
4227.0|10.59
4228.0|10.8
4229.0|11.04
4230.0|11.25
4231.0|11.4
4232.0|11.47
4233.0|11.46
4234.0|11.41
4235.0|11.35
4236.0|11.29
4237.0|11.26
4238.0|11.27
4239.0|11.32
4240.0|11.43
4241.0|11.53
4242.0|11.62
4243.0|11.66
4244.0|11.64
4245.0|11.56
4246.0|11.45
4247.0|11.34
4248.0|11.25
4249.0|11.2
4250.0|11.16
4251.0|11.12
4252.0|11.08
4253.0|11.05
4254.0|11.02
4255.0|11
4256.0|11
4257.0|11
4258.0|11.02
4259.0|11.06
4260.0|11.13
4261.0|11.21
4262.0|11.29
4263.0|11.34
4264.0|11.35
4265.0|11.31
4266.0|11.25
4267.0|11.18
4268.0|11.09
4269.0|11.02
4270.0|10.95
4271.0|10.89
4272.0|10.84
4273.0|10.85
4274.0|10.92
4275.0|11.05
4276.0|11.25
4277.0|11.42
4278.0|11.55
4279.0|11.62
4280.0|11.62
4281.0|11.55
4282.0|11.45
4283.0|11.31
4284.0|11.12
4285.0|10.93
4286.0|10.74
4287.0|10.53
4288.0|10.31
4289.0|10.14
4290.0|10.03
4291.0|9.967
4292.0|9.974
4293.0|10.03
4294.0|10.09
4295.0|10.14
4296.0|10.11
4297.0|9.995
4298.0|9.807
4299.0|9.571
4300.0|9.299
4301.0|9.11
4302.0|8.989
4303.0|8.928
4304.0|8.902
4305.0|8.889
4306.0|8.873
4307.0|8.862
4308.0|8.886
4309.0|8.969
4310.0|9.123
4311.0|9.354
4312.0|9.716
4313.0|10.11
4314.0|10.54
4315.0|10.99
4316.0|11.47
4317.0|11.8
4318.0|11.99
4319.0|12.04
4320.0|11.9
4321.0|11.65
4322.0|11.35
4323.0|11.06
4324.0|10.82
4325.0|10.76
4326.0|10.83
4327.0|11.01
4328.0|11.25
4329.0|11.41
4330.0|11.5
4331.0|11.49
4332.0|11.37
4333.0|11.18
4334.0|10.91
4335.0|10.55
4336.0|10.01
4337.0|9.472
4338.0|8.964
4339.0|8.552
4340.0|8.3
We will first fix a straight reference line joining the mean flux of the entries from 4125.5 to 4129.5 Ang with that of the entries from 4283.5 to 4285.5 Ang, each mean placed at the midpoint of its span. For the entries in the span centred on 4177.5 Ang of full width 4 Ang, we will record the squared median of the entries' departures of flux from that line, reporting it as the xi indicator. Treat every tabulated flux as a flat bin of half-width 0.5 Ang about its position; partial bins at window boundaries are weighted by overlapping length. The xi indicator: 0.196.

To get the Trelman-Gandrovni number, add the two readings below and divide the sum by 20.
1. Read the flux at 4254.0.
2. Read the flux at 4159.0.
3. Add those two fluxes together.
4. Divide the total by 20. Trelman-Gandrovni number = 1.14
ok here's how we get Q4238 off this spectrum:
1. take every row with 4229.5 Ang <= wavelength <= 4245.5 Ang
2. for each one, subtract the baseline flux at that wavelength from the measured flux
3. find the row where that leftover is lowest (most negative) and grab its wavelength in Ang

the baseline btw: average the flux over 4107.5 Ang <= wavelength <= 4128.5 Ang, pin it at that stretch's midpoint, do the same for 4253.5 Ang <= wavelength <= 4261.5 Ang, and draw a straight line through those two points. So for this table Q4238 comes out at 4230.0 Ang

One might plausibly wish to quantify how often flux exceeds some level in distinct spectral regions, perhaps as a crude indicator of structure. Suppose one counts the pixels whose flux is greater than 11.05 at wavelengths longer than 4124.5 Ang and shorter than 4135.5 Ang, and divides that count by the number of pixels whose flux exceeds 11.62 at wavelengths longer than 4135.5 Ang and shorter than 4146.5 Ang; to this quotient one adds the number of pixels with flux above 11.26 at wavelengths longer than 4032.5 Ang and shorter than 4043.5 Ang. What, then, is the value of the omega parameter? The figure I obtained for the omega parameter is 11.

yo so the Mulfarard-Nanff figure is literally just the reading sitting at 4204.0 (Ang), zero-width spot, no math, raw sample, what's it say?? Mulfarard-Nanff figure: 11.4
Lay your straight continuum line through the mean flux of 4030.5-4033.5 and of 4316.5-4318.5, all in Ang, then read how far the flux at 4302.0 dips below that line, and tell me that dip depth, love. 2.9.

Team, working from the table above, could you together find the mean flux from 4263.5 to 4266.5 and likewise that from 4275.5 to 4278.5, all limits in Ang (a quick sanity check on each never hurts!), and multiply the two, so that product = 129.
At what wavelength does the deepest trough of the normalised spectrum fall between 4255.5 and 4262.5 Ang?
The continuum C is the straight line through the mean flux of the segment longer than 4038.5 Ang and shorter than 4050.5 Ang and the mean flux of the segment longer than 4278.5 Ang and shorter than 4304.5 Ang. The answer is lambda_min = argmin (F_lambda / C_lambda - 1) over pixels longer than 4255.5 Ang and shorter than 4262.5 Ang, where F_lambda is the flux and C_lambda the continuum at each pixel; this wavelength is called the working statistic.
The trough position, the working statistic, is 4256.0 Ang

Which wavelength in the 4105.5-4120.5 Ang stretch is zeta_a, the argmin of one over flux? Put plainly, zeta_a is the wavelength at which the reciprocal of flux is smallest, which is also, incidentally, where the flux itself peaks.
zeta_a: 4118.0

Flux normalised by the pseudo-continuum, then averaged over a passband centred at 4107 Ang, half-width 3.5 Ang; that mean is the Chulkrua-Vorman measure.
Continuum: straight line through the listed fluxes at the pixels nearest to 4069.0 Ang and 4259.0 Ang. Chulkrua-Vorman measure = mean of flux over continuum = 0.909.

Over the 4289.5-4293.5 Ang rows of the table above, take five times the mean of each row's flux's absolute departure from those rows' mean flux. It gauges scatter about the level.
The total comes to 0.15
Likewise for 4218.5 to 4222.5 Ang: 0.45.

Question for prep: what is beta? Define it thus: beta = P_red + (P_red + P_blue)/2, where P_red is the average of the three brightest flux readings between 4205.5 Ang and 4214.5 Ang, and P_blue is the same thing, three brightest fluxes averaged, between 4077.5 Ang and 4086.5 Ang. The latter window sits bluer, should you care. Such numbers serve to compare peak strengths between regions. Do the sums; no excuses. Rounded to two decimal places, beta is 23.58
